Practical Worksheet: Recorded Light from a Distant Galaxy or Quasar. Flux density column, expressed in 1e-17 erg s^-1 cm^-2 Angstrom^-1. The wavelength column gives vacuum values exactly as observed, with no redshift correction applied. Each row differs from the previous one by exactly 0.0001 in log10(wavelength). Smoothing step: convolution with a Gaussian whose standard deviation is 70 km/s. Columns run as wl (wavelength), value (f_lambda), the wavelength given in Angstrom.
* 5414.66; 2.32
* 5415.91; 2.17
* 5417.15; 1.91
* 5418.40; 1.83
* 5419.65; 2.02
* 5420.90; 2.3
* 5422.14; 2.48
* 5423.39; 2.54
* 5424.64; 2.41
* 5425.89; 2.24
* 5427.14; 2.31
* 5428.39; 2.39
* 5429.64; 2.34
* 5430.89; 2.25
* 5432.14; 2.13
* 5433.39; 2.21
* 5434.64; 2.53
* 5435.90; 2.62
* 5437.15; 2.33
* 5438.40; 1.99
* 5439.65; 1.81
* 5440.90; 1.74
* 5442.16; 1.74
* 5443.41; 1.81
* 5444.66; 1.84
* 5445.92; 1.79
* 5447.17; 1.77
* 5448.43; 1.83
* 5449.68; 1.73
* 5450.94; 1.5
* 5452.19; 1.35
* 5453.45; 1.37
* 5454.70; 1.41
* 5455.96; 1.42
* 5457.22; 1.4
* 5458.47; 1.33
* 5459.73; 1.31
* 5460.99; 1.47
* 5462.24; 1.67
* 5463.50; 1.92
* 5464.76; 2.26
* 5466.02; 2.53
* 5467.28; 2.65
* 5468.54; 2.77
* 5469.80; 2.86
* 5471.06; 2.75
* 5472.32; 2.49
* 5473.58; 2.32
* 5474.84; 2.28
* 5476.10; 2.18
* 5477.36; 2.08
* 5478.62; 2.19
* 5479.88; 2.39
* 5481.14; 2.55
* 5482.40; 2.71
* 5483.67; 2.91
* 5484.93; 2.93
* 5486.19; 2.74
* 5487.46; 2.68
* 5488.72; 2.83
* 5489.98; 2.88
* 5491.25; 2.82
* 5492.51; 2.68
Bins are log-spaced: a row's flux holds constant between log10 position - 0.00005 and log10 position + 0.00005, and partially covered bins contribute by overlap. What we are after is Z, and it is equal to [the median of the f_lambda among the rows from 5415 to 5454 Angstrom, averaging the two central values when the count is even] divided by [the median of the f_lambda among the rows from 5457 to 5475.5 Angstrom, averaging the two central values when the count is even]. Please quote 0.89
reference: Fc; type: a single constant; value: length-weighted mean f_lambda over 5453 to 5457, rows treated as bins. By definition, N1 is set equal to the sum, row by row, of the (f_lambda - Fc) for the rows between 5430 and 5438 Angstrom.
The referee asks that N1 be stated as 5.7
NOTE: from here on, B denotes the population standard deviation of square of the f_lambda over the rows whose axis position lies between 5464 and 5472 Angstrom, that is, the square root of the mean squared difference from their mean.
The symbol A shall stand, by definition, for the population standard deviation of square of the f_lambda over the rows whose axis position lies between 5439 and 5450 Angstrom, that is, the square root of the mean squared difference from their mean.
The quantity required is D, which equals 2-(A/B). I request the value 1.9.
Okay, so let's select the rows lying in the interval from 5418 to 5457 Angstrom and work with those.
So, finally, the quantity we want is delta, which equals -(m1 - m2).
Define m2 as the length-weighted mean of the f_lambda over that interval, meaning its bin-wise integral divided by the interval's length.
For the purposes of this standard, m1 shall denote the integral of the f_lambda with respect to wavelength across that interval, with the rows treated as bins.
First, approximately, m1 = 78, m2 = 1.99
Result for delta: -76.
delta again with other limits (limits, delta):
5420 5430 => -21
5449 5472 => -41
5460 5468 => -14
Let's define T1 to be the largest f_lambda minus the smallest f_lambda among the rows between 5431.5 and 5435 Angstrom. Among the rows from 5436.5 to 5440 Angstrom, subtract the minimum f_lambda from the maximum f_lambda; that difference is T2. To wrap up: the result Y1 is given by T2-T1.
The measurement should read 0.12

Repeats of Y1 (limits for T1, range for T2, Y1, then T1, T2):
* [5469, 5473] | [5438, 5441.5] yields -0.12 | 0.37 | 0.25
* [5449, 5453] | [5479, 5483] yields -0.06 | 0.38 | 0.32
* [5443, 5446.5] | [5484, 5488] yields 0.20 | 0.05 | 0.25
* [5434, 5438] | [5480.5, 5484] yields 0.07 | 0.29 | 0.36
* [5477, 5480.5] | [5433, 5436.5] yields 0.10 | 0.31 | 0.41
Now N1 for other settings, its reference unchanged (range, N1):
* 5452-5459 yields -0.1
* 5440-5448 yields 2.3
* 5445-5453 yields 1.6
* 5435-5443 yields 3.8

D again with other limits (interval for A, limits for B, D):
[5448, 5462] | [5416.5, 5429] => 1.5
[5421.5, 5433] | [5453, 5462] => -2.0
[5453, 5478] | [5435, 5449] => 0.1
